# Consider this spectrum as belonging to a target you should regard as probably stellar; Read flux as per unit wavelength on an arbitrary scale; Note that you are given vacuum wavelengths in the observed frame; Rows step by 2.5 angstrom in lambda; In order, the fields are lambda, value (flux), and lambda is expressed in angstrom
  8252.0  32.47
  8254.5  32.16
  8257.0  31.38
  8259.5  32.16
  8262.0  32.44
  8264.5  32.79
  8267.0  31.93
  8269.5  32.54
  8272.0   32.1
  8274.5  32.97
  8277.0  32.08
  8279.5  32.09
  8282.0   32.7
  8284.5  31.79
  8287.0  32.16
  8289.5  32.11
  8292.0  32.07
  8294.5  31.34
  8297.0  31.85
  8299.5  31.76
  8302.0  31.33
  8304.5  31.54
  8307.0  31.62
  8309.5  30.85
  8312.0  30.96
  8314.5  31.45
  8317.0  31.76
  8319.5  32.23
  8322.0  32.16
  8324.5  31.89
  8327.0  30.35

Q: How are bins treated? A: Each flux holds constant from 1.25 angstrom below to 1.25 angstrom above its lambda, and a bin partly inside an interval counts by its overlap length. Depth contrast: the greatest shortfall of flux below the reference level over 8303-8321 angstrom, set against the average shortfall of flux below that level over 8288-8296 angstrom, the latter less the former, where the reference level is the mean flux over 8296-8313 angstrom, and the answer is -1.0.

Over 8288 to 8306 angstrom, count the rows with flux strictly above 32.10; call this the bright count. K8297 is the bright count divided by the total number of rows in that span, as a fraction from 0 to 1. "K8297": 0.1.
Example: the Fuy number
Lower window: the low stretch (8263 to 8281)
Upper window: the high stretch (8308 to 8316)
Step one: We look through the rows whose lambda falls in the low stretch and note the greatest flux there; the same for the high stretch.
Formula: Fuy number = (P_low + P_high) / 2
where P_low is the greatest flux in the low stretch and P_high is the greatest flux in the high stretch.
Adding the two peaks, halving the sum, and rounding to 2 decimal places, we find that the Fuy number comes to 32.21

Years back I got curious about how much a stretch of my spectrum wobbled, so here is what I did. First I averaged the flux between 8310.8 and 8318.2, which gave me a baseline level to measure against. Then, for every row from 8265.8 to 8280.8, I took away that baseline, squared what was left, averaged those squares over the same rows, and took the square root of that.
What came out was 0.964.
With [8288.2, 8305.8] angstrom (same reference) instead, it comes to 0.440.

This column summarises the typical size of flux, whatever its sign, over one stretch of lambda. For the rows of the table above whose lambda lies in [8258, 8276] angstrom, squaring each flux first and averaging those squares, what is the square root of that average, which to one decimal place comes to 32.4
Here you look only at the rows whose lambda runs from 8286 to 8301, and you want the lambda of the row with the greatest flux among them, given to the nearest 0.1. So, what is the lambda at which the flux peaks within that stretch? 8287.0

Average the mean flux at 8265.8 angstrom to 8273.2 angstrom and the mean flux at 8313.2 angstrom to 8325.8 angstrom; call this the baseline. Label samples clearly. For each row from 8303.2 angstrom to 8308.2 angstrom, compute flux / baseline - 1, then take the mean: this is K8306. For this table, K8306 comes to -0.014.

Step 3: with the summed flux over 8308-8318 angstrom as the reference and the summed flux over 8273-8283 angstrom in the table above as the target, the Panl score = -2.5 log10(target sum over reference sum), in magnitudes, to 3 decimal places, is -0.041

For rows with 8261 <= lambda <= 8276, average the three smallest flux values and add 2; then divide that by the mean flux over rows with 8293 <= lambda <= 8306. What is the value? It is 1.082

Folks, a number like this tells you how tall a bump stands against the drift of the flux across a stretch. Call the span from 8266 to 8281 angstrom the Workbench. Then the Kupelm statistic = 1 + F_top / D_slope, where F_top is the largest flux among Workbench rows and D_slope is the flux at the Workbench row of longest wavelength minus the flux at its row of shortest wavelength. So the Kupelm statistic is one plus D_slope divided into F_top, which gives 207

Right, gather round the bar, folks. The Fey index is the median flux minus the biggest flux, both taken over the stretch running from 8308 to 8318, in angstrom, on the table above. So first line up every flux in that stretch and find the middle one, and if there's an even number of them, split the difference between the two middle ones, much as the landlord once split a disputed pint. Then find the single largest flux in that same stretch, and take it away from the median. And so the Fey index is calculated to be -0.6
